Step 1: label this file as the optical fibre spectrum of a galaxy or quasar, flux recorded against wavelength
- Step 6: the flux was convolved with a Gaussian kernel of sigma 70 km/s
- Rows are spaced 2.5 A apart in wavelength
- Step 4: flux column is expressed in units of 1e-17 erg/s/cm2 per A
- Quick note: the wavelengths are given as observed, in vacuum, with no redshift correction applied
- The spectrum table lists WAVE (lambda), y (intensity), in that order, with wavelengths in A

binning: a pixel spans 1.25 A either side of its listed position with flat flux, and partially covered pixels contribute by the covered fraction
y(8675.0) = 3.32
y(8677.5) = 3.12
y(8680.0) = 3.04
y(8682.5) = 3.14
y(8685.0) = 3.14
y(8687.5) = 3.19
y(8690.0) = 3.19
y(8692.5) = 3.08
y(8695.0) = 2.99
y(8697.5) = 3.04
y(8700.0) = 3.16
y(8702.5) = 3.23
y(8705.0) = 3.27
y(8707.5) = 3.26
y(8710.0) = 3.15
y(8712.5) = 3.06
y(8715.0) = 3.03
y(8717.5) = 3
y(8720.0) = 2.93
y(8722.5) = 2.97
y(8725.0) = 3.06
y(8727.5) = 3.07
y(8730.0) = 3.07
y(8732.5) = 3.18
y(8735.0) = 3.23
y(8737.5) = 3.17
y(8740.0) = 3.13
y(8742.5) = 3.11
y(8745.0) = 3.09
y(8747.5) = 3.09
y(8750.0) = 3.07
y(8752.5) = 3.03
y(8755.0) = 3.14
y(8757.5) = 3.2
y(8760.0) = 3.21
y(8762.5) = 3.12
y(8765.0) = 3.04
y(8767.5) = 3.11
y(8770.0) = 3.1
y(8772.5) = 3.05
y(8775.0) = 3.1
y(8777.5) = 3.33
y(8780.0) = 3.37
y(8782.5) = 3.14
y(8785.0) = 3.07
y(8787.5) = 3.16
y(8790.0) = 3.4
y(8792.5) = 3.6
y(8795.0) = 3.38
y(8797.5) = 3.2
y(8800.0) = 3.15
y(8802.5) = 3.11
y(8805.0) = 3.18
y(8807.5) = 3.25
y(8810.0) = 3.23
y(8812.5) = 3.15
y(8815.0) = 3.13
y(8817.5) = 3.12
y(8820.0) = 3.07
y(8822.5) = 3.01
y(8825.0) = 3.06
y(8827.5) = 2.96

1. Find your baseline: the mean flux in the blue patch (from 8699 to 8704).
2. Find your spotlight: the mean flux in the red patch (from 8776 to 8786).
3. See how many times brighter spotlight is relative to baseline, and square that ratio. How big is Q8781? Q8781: 1.02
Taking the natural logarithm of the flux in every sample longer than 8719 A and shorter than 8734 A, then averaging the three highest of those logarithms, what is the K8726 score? 1.13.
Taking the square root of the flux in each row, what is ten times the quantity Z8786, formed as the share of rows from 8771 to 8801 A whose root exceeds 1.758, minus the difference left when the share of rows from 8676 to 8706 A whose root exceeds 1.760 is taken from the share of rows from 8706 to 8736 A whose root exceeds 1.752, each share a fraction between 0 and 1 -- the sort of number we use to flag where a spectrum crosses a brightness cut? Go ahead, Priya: 10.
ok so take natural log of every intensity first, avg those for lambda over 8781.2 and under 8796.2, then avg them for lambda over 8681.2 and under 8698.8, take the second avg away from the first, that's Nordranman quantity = 0.06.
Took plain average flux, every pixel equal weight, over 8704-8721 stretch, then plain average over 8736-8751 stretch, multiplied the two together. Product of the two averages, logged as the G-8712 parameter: 9.6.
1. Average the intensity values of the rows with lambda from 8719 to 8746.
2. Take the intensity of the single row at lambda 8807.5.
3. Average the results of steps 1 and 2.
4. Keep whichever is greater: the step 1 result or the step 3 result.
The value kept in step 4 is 3.17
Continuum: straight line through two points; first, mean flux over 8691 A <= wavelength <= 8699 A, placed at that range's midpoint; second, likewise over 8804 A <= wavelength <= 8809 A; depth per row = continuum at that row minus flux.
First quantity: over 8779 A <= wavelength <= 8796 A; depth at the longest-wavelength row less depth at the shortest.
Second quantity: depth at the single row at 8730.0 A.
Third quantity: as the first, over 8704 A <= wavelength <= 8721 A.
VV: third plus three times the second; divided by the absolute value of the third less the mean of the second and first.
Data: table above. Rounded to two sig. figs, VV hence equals 1.3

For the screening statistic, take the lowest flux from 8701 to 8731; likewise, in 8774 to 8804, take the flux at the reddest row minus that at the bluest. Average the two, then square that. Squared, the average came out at 2.16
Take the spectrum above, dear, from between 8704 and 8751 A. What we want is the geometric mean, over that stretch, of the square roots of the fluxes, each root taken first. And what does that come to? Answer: 1.76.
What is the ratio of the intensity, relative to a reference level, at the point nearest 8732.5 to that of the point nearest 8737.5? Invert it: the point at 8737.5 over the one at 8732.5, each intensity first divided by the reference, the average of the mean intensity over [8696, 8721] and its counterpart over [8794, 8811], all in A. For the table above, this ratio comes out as 1.00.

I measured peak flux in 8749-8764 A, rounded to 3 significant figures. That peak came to 3.21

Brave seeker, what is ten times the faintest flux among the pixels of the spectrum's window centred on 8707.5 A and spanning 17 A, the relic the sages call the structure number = 30.3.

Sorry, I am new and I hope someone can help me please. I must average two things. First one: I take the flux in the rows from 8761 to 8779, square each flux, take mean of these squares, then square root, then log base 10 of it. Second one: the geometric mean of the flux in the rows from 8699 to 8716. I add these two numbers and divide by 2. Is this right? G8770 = 1.83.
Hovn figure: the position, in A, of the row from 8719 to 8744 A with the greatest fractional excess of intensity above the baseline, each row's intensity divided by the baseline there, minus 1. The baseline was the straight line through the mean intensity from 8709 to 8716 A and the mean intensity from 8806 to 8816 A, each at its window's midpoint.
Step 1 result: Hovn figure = 8735.0 A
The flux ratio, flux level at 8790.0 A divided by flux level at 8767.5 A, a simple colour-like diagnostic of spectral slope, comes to 1.09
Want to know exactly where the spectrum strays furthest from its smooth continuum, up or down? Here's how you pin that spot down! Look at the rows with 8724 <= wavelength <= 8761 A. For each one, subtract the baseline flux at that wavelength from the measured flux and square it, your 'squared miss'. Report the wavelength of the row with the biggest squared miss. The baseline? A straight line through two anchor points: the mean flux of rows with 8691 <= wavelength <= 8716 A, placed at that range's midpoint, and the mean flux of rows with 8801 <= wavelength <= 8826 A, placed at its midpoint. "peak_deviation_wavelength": 8735.0 A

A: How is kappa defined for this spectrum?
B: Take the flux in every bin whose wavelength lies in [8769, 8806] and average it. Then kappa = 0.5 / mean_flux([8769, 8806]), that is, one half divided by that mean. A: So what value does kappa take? 0.155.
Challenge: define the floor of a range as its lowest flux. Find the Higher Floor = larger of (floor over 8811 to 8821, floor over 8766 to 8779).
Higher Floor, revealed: 3.07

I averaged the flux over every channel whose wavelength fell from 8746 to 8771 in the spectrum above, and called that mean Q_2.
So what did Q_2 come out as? 3.11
